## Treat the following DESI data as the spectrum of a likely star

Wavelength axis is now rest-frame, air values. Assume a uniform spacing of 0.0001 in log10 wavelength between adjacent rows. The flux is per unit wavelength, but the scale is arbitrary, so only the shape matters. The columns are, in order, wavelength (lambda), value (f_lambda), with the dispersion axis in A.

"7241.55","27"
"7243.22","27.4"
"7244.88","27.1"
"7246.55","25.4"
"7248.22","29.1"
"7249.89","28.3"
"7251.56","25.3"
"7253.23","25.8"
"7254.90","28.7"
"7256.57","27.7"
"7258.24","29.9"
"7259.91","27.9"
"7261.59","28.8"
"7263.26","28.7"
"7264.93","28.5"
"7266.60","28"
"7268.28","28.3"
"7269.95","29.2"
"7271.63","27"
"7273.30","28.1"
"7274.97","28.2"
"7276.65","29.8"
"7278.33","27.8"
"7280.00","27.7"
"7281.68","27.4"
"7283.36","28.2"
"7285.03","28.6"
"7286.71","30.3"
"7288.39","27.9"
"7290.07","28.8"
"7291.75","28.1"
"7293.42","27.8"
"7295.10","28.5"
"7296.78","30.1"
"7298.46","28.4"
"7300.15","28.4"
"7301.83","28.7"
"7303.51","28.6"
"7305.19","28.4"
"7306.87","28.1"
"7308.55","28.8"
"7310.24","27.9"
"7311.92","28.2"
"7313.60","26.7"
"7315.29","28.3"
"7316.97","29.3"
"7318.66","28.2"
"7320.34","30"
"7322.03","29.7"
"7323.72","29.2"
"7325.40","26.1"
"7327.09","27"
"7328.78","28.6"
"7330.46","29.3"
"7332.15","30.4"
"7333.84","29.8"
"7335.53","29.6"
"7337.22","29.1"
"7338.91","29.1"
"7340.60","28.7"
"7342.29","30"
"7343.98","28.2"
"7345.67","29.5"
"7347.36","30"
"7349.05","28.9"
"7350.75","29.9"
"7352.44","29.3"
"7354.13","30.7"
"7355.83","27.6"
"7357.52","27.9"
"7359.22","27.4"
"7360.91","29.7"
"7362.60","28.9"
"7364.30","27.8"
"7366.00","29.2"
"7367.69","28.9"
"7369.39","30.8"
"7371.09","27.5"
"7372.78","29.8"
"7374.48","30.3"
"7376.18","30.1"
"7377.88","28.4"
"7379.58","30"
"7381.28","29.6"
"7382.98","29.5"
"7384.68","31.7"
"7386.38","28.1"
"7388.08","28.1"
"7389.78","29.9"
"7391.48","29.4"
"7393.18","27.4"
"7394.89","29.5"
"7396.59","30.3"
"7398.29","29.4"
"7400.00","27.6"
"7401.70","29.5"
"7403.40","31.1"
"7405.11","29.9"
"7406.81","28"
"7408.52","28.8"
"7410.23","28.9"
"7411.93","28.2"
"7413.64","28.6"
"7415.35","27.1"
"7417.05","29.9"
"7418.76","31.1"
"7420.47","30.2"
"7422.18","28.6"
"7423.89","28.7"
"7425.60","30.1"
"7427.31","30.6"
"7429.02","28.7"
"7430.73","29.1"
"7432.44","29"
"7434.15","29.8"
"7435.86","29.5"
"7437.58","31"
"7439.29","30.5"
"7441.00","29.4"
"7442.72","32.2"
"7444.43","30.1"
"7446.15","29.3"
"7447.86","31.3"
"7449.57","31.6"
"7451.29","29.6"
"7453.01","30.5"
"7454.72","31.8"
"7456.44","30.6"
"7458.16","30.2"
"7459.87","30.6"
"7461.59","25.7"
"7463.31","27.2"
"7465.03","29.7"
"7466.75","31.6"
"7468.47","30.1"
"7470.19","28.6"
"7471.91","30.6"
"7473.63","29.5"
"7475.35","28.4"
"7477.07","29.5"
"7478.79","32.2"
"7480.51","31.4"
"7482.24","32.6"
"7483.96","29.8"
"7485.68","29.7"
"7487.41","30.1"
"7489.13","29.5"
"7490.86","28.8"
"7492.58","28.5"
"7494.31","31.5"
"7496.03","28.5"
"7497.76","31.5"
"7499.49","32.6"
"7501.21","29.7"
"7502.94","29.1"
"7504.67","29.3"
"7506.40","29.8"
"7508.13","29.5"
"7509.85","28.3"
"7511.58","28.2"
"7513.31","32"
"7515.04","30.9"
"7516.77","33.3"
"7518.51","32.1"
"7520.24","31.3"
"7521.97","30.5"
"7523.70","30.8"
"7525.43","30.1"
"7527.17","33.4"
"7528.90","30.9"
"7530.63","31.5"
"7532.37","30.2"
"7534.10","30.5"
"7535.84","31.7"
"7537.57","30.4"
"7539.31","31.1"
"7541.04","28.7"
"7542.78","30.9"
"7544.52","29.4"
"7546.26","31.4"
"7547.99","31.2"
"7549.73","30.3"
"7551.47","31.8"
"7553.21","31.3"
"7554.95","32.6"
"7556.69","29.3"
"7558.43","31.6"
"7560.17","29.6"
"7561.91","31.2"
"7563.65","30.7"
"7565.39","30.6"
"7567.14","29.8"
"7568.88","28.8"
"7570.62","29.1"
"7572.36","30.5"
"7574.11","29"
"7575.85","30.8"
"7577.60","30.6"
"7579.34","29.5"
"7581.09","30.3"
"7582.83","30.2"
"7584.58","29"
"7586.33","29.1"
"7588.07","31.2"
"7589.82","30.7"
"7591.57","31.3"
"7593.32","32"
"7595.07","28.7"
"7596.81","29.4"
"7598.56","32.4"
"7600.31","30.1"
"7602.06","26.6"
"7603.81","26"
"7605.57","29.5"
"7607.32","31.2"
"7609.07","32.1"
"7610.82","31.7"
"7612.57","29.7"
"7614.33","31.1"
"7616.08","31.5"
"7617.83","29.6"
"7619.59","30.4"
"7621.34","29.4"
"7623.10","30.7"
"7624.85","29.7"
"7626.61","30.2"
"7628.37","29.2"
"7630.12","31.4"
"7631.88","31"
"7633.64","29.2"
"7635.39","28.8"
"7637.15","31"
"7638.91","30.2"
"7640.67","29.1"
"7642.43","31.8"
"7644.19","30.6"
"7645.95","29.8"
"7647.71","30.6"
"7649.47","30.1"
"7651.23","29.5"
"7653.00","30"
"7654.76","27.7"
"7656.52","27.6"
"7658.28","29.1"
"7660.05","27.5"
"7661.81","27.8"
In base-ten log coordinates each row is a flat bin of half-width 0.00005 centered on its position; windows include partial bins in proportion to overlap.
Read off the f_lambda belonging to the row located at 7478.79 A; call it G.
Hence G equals 32.2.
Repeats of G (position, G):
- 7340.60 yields 28.7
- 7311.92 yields 28.2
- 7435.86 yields 29.5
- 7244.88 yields 27.1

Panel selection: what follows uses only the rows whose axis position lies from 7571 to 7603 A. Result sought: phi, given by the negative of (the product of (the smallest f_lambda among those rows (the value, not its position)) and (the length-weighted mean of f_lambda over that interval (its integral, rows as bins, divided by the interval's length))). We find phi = -800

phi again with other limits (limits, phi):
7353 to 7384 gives -798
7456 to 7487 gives -768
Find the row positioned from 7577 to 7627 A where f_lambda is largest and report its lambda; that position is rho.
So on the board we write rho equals 7598.56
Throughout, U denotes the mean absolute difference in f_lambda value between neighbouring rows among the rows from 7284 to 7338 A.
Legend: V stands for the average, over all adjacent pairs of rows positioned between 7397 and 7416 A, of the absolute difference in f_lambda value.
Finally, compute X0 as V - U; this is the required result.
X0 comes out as 0.2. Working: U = 0.9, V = 1.19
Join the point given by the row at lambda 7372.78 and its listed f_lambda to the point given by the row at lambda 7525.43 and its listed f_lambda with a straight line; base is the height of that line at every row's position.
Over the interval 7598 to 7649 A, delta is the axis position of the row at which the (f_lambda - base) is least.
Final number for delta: 7603.81 A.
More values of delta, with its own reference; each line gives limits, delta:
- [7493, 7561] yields 7511.58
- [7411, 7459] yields 7415.35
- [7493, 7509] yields 7496.03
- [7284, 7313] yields 7293.42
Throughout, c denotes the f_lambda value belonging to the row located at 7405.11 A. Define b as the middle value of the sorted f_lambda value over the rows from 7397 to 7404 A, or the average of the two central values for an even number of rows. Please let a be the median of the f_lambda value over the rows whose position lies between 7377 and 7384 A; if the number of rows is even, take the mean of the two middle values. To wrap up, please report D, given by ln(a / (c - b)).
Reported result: 4.18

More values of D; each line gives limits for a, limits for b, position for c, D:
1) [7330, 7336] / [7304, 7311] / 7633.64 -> 3.44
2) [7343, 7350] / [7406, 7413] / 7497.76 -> 2.28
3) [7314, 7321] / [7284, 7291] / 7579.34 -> 3.58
